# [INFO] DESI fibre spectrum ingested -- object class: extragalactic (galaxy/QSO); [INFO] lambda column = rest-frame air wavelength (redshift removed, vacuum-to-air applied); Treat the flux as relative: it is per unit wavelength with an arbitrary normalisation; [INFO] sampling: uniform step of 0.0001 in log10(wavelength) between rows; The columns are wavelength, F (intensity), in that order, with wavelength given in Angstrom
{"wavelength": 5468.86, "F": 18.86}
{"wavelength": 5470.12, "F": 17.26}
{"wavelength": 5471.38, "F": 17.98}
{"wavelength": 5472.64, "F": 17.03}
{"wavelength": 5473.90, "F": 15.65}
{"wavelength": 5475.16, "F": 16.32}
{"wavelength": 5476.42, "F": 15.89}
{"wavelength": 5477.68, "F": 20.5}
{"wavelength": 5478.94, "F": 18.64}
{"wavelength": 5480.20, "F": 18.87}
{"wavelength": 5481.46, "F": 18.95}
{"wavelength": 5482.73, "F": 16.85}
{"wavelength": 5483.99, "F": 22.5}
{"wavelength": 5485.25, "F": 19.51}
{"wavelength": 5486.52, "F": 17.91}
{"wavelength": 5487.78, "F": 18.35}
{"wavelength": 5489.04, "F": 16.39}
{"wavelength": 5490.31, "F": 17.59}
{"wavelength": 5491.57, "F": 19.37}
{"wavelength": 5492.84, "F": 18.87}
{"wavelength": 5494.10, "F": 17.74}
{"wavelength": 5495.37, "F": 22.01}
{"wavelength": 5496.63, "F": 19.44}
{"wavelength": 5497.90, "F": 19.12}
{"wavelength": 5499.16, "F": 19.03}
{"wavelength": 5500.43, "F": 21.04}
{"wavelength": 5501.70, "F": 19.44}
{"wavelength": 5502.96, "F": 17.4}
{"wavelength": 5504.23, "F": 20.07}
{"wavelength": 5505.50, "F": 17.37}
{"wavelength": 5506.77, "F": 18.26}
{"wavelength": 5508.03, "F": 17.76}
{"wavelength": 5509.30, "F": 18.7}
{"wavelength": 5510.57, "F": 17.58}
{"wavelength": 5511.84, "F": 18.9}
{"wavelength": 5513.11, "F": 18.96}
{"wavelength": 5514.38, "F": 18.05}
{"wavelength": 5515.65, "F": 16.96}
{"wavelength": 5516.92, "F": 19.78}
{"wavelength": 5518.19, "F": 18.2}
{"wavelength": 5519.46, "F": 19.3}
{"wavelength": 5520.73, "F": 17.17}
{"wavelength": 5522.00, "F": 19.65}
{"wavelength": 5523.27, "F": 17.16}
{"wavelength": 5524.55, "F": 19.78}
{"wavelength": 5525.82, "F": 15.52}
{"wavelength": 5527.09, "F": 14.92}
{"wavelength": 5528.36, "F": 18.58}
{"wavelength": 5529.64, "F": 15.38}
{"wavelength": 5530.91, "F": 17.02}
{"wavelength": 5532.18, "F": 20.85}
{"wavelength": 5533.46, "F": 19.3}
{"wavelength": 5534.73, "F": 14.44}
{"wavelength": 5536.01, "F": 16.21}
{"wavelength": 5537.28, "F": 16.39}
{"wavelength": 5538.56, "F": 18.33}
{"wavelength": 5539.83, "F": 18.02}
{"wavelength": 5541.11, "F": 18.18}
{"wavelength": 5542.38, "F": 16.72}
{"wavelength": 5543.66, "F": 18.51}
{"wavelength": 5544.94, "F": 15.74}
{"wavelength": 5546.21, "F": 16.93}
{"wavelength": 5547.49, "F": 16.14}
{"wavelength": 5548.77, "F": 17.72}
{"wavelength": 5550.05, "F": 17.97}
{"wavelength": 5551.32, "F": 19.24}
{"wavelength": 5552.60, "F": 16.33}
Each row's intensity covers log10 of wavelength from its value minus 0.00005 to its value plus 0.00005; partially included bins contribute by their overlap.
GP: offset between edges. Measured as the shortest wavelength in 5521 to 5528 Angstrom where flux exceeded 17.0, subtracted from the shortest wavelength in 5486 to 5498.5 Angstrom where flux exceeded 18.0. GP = -34.2 Angstrom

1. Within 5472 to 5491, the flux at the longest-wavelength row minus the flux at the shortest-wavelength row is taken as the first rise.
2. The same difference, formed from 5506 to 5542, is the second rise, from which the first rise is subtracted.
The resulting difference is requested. -0.6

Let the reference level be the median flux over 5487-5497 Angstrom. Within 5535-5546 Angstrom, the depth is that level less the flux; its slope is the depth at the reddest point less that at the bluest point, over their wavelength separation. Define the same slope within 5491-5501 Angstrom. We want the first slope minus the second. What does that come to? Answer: 0.2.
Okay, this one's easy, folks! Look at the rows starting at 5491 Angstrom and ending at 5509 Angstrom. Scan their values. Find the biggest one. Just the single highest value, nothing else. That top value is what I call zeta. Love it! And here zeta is 22.01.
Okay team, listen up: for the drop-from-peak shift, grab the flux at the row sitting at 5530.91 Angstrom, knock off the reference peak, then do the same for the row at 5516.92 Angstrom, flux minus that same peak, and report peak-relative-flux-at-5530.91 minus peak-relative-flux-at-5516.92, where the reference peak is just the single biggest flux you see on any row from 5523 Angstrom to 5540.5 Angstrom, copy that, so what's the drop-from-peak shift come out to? -2.8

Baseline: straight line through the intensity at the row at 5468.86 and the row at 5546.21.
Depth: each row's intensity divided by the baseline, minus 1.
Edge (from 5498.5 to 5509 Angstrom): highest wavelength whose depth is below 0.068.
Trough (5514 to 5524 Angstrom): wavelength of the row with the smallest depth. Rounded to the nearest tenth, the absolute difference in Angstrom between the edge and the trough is 7.6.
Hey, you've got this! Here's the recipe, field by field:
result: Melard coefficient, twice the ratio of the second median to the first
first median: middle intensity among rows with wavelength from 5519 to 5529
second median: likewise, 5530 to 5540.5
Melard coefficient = 1.96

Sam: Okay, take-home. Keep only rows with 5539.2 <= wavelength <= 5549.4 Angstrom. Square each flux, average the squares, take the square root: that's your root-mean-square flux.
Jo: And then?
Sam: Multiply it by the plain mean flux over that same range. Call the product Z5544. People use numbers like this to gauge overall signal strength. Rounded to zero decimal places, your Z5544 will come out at 298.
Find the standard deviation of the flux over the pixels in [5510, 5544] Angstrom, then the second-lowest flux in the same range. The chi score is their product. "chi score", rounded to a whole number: 24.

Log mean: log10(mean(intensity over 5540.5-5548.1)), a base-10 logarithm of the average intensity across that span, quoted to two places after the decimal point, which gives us 1.23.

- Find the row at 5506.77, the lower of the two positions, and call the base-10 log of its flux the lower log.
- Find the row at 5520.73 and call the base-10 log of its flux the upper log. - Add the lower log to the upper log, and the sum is 2.50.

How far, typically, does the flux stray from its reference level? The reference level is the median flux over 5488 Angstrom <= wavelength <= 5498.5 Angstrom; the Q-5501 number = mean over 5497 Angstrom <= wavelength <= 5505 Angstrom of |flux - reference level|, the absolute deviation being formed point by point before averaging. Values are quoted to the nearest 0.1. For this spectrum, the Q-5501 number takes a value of 0.9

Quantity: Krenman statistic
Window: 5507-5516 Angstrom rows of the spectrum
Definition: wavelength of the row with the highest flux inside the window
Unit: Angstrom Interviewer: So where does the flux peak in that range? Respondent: 5513.11 Angstrom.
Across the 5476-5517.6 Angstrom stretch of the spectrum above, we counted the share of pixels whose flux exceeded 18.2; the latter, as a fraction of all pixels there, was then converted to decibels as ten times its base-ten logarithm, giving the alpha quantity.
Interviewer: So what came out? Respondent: -2.0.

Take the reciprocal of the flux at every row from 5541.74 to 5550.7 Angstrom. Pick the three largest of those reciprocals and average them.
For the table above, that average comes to 0.0618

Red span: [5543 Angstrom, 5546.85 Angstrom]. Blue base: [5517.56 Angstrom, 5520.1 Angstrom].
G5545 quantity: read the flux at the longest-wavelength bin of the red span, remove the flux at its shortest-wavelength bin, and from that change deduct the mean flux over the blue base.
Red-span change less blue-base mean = -20.3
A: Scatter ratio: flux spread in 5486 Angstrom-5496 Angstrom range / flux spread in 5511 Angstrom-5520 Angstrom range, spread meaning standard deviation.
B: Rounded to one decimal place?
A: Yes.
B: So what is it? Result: 1.8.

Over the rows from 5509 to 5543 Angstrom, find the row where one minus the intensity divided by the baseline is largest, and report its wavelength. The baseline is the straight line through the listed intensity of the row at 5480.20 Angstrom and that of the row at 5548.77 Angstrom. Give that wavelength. 5534.73 Angstrom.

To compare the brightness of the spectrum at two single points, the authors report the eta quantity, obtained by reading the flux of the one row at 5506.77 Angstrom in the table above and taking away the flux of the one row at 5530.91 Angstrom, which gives 1.2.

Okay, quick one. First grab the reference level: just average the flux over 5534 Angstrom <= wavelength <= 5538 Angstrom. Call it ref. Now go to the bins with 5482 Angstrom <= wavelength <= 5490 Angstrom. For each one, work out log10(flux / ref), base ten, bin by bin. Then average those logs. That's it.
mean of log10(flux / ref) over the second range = 0.07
